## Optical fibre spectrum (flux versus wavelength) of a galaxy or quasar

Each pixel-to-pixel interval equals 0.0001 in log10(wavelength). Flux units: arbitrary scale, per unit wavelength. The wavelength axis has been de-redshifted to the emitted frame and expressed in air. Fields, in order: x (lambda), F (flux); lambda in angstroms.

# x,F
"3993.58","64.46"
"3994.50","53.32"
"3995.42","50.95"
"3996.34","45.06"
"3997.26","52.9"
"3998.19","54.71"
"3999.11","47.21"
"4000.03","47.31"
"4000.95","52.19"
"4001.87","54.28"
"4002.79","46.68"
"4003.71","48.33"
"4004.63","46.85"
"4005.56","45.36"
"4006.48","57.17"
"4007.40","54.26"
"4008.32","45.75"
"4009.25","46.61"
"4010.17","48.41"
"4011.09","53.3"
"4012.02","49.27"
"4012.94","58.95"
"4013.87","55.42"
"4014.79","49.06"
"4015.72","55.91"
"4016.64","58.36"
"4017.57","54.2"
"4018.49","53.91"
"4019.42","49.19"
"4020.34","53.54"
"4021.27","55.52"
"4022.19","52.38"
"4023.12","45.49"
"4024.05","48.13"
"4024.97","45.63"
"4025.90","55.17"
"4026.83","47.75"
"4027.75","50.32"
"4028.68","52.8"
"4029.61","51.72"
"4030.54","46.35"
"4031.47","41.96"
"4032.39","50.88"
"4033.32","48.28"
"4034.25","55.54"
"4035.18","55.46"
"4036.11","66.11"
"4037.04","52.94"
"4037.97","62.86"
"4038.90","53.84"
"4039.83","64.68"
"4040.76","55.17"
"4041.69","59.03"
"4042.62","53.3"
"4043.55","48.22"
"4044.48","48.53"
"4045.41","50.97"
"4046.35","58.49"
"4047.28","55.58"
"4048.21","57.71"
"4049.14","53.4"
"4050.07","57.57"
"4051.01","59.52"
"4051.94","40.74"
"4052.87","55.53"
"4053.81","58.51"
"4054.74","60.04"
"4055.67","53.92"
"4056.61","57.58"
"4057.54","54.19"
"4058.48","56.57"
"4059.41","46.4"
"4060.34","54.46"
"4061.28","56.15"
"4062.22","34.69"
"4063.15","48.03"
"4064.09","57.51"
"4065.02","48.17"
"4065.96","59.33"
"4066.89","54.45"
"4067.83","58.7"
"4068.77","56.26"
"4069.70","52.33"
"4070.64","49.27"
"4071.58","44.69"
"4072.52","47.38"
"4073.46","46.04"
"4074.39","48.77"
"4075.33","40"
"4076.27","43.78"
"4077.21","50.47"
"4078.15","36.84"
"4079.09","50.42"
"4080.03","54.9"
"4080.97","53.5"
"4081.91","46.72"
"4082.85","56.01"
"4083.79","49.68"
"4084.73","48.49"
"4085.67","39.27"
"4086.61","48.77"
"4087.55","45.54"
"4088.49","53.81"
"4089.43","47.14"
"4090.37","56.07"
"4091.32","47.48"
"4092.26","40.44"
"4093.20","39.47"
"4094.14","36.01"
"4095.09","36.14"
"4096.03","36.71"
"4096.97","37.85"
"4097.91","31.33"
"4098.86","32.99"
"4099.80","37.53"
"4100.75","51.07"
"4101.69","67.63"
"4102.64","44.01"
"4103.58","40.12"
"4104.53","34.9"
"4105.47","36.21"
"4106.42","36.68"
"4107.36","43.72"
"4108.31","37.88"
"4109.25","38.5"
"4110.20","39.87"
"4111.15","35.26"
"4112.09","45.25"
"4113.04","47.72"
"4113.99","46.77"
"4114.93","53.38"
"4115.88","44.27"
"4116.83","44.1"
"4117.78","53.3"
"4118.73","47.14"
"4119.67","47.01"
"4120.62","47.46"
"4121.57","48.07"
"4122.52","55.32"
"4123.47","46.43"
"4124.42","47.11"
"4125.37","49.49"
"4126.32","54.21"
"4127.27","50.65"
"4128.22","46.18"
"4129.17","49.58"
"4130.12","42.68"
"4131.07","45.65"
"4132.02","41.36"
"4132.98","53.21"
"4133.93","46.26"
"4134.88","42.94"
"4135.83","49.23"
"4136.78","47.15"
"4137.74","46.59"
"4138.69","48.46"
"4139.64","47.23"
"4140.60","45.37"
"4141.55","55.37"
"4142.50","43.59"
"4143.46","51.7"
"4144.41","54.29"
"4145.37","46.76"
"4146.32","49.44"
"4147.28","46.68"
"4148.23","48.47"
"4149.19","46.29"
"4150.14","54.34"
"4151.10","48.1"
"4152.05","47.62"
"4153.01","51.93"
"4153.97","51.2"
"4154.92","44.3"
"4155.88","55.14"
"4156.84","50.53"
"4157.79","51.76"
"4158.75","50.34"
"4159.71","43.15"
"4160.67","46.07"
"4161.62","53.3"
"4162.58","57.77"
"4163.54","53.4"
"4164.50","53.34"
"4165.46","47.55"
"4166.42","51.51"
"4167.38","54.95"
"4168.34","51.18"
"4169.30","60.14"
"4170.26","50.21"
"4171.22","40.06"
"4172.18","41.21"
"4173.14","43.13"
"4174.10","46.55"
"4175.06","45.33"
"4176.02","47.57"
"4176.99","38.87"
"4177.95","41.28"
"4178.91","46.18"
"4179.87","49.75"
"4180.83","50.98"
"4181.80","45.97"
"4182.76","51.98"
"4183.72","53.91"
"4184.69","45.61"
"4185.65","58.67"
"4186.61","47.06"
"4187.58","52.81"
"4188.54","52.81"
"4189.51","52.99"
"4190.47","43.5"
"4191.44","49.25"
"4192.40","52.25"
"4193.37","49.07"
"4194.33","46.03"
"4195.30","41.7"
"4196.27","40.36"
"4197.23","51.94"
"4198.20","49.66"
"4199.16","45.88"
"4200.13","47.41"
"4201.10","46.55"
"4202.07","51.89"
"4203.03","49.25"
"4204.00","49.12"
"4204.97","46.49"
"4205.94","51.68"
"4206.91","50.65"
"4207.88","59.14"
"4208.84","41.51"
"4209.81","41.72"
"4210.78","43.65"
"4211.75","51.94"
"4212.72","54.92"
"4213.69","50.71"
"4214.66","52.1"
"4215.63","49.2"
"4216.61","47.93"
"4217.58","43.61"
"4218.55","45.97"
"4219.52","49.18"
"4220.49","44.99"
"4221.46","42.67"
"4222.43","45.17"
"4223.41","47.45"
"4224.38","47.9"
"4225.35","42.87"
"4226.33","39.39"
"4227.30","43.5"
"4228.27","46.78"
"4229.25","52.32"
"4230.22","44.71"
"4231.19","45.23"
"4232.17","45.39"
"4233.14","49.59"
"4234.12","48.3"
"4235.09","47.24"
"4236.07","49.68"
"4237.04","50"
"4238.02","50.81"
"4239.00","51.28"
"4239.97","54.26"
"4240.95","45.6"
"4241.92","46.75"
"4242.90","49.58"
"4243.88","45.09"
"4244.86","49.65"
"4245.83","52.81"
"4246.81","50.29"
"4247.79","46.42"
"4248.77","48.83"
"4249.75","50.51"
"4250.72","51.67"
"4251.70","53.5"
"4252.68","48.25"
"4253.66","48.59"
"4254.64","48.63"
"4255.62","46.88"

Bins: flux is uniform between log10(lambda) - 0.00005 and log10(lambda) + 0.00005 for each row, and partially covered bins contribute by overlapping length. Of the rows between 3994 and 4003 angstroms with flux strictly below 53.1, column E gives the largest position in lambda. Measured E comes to 4002.79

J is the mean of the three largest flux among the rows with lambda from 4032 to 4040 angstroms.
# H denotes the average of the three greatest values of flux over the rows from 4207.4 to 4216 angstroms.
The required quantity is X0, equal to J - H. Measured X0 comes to 9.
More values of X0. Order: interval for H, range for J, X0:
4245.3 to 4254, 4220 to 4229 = -5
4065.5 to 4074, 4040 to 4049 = 0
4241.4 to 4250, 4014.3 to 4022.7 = 5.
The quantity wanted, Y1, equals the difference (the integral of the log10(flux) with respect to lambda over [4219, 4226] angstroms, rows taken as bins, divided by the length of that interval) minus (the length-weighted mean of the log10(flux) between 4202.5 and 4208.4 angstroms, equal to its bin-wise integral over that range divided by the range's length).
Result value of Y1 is -0.05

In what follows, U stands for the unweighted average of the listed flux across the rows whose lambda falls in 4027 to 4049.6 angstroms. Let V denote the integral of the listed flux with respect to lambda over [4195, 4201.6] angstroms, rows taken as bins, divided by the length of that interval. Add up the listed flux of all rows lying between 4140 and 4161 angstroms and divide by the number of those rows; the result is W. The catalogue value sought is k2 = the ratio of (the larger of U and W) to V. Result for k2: 1.2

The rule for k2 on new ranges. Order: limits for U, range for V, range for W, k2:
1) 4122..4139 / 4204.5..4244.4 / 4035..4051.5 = 1.2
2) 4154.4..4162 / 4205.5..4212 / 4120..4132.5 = 1.0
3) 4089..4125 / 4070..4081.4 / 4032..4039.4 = 1.2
